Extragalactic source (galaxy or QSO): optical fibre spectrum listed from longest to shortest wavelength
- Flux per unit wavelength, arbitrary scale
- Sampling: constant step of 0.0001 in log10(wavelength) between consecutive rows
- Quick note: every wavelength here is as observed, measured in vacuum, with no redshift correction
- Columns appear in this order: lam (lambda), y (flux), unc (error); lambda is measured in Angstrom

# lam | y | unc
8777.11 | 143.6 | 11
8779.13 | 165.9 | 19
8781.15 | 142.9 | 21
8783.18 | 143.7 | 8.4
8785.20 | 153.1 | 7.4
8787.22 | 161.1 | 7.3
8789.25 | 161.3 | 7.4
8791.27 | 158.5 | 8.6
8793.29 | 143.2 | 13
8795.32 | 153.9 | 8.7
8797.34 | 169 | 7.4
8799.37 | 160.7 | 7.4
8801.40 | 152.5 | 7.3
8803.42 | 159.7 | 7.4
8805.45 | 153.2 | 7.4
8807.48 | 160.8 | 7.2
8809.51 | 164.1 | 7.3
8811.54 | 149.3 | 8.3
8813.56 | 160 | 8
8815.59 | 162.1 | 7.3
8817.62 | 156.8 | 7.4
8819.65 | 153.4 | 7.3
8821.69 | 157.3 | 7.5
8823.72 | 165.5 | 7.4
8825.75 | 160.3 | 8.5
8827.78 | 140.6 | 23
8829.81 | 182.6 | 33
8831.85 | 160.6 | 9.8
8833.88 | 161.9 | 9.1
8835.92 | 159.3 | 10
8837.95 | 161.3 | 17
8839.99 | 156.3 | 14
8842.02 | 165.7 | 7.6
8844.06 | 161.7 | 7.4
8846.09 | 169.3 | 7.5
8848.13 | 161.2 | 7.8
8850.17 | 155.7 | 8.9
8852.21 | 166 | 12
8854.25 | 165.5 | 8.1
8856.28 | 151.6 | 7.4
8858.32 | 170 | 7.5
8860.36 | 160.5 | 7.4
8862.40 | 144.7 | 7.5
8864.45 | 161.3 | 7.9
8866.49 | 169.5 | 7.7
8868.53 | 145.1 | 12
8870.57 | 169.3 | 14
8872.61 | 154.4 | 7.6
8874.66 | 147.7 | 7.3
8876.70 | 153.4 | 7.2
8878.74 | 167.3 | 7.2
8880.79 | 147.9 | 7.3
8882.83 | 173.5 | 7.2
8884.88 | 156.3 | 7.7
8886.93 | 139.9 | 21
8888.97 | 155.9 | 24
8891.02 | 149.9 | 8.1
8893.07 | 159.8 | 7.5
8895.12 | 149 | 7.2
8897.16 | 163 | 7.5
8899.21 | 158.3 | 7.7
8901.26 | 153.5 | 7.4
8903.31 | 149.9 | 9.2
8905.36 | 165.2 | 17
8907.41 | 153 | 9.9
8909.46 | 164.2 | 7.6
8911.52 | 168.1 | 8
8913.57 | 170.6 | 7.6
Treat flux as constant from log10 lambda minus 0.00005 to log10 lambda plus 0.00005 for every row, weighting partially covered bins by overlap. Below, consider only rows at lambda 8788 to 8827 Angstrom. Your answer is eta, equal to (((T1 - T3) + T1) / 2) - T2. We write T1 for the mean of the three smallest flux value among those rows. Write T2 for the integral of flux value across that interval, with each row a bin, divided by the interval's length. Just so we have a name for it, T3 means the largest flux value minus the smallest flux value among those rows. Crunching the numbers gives -22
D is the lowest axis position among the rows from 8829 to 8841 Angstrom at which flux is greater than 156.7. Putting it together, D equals 8829.81 Angstrom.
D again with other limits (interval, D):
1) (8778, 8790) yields 8779.13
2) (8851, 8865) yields 8852.21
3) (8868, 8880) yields 8870.57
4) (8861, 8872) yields 8864.45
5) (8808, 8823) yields 8809.51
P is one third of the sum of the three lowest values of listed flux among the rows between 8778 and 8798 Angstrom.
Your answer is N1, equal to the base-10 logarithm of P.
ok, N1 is 2.16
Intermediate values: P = 143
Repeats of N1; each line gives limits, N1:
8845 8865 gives 2.18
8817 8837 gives 2.18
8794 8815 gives 2.18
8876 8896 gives 2.16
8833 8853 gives 2.20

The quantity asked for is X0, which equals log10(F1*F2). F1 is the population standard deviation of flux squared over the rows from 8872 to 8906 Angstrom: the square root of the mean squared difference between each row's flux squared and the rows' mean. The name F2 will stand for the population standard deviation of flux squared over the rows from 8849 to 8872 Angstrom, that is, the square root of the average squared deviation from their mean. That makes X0 6.86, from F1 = 2548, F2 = 2834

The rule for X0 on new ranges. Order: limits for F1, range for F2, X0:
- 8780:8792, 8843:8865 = 6.73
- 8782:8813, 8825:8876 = 6.81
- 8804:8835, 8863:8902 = 6.90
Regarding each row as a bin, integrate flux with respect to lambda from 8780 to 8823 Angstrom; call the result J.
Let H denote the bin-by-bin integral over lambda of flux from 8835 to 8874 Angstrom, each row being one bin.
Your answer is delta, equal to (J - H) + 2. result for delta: 462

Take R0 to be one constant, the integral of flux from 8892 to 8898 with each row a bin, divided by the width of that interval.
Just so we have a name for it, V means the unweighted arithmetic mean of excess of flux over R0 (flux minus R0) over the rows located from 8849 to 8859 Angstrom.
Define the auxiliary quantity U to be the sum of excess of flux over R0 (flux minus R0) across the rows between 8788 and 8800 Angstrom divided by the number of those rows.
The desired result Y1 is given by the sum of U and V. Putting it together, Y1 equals 5.3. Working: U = 0.6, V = 4.6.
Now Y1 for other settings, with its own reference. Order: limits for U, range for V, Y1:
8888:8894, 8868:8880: -2.9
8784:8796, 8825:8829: -8.6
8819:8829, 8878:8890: -2.1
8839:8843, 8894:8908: 2.7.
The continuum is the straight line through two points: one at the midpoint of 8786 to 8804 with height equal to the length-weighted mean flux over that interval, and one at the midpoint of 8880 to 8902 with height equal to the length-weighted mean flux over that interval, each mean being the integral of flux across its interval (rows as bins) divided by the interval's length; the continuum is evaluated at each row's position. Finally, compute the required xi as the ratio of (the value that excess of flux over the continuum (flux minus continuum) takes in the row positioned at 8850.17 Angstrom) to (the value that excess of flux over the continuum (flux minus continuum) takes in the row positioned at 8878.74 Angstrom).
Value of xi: -0.1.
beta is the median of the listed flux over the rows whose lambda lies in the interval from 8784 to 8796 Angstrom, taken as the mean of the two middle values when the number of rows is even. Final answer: 156.2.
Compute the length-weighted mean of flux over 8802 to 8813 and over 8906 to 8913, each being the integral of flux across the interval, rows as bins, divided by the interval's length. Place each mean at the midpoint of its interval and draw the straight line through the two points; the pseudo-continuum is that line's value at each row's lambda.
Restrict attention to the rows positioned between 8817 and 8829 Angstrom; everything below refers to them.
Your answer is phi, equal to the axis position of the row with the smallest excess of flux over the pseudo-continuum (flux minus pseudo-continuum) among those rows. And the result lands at 8827.78 Angstrom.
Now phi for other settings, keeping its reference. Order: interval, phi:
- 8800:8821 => 8811.54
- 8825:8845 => 8827.78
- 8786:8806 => 8793.29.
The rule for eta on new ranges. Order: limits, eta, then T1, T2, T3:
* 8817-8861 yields -34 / 148.5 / 161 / 42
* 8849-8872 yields -25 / 147.1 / 160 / 25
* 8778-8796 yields -22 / 143.3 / 154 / 23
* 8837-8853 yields -11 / 157.7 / 162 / 14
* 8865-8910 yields -29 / 144.2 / 157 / 34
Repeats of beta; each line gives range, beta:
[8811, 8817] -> 160.0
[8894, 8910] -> 155.9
